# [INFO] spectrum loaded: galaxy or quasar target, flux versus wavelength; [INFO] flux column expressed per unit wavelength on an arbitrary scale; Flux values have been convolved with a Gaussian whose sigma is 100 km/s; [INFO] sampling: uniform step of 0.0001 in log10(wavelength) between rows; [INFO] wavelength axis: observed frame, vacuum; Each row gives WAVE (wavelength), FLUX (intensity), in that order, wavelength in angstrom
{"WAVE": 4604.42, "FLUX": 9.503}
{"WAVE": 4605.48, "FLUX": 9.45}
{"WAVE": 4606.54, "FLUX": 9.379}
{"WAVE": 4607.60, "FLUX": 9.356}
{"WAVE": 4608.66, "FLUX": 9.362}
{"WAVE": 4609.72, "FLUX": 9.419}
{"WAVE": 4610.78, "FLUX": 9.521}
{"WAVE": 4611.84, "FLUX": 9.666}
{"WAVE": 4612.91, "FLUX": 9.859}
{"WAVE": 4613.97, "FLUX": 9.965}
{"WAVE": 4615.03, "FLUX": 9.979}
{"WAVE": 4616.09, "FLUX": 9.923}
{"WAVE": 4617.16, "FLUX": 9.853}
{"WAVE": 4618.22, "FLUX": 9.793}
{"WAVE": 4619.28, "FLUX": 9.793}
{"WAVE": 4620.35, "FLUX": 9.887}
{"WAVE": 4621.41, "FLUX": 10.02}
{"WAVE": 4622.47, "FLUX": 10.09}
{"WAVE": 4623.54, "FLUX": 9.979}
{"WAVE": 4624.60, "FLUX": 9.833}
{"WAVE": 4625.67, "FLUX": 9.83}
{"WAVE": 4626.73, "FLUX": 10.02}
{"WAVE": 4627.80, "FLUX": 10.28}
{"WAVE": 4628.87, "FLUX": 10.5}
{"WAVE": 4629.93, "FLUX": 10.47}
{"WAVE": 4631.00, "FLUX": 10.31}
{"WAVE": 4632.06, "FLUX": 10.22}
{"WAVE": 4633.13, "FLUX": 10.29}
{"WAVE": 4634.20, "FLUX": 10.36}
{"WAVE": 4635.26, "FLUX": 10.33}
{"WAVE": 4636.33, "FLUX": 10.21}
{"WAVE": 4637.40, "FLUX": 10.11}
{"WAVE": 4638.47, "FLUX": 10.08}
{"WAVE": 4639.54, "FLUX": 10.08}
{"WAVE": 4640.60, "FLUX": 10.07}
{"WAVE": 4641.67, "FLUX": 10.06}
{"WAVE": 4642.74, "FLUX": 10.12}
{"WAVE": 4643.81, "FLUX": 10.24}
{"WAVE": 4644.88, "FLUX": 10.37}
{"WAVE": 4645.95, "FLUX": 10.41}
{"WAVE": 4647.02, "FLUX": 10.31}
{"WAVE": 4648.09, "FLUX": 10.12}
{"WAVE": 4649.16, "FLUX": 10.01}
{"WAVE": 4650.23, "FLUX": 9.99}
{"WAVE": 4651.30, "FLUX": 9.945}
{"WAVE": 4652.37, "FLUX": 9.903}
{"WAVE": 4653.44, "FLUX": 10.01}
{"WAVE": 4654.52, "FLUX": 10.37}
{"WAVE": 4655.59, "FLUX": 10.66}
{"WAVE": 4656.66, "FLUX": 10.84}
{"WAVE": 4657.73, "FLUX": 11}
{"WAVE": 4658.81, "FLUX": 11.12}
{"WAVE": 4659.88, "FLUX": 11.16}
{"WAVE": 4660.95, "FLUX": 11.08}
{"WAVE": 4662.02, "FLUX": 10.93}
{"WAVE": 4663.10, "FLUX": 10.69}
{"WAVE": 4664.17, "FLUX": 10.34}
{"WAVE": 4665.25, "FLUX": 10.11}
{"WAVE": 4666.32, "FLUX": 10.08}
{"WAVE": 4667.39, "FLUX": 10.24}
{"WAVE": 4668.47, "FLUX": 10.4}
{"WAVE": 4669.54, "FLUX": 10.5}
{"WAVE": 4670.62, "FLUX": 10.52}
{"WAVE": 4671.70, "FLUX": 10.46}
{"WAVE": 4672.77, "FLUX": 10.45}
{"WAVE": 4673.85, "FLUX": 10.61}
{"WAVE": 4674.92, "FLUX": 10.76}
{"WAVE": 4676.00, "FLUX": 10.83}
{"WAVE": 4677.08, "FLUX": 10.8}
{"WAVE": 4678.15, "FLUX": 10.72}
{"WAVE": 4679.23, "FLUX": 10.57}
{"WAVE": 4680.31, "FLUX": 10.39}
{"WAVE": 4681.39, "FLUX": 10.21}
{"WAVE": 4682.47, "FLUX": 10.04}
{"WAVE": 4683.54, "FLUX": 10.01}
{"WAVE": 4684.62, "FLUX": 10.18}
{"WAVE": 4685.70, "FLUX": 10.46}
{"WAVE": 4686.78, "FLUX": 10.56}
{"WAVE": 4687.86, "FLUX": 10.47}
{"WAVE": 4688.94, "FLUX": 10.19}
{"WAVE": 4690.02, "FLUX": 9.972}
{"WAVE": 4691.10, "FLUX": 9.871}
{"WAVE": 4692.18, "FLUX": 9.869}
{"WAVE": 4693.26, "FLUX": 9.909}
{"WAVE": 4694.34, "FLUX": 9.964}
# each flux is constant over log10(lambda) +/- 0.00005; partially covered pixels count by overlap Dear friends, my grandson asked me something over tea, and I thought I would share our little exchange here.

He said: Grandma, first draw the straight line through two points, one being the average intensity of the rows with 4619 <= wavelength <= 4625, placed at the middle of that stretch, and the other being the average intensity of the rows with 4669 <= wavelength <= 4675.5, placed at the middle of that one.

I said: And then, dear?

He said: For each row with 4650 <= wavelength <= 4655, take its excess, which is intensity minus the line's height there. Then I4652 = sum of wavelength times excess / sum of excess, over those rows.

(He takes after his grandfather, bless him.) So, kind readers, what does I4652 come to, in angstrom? 4651.8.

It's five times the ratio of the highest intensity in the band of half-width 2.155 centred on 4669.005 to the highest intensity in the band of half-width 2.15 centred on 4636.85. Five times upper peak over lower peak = 5.09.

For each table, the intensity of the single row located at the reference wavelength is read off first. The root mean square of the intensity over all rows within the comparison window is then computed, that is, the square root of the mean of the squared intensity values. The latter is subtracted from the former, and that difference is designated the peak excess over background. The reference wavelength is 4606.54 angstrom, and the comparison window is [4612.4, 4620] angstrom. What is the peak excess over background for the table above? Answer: -0.5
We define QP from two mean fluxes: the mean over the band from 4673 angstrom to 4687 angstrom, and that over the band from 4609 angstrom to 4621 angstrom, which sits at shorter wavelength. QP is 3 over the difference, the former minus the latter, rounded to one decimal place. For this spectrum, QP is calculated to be 4.4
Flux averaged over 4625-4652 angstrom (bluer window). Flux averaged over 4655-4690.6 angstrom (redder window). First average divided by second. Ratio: 0.97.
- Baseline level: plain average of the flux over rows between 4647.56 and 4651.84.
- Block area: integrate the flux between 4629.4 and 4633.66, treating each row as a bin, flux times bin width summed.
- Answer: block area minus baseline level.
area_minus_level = 34.0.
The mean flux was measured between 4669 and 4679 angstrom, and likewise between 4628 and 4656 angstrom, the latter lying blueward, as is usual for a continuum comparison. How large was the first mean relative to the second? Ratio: 1.041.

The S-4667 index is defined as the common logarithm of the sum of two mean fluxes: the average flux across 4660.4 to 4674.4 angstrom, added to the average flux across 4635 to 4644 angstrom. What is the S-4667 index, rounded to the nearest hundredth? 1.31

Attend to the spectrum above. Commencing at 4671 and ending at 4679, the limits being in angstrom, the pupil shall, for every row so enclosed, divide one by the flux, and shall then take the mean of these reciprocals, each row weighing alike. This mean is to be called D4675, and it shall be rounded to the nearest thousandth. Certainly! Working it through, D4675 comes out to 0.094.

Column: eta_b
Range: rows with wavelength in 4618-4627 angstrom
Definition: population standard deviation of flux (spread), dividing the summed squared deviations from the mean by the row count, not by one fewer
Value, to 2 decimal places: 0.11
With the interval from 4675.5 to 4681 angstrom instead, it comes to 0.16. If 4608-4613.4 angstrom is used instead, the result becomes 0.18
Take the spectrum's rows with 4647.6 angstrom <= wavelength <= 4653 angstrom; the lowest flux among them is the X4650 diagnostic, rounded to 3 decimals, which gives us 9.903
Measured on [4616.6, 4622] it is 9.793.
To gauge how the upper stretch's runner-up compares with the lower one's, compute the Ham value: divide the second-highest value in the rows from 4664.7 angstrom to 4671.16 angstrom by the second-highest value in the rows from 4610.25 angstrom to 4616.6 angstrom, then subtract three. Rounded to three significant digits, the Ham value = -1.95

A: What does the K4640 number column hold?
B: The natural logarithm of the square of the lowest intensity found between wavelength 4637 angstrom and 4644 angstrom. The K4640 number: 4.62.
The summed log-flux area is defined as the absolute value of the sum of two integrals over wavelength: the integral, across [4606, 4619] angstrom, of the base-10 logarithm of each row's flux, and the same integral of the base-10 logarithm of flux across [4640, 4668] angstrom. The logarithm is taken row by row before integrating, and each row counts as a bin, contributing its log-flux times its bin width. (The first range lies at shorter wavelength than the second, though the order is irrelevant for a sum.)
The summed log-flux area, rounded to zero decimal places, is 41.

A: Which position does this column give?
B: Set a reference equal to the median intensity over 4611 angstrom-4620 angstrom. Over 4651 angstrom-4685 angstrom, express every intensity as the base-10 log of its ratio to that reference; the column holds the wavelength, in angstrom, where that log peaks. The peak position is 4659.88 angstrom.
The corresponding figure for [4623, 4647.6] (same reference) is 4628.87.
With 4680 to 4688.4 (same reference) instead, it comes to 4686.78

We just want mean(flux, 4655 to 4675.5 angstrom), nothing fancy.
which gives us 10.6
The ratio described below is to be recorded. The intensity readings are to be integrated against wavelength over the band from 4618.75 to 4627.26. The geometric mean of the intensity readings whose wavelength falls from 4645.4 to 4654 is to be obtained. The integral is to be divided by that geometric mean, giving 8.4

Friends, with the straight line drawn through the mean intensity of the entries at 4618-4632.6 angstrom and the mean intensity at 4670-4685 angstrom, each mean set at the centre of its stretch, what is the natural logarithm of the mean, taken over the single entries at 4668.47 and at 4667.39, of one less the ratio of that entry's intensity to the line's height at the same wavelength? -4.9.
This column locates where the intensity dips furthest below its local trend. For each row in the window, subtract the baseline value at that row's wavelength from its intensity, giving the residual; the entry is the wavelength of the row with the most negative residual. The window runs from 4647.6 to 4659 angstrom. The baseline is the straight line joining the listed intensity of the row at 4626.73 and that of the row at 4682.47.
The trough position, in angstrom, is 4652.37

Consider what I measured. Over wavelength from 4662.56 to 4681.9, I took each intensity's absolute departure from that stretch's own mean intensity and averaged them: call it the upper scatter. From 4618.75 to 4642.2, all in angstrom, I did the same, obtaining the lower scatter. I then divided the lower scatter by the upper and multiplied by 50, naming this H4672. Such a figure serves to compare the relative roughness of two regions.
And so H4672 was 45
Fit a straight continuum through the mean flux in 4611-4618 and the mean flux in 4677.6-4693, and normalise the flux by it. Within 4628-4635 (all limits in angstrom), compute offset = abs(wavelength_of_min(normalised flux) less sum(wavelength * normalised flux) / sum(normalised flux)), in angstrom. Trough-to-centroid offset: 0.5 angstrom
